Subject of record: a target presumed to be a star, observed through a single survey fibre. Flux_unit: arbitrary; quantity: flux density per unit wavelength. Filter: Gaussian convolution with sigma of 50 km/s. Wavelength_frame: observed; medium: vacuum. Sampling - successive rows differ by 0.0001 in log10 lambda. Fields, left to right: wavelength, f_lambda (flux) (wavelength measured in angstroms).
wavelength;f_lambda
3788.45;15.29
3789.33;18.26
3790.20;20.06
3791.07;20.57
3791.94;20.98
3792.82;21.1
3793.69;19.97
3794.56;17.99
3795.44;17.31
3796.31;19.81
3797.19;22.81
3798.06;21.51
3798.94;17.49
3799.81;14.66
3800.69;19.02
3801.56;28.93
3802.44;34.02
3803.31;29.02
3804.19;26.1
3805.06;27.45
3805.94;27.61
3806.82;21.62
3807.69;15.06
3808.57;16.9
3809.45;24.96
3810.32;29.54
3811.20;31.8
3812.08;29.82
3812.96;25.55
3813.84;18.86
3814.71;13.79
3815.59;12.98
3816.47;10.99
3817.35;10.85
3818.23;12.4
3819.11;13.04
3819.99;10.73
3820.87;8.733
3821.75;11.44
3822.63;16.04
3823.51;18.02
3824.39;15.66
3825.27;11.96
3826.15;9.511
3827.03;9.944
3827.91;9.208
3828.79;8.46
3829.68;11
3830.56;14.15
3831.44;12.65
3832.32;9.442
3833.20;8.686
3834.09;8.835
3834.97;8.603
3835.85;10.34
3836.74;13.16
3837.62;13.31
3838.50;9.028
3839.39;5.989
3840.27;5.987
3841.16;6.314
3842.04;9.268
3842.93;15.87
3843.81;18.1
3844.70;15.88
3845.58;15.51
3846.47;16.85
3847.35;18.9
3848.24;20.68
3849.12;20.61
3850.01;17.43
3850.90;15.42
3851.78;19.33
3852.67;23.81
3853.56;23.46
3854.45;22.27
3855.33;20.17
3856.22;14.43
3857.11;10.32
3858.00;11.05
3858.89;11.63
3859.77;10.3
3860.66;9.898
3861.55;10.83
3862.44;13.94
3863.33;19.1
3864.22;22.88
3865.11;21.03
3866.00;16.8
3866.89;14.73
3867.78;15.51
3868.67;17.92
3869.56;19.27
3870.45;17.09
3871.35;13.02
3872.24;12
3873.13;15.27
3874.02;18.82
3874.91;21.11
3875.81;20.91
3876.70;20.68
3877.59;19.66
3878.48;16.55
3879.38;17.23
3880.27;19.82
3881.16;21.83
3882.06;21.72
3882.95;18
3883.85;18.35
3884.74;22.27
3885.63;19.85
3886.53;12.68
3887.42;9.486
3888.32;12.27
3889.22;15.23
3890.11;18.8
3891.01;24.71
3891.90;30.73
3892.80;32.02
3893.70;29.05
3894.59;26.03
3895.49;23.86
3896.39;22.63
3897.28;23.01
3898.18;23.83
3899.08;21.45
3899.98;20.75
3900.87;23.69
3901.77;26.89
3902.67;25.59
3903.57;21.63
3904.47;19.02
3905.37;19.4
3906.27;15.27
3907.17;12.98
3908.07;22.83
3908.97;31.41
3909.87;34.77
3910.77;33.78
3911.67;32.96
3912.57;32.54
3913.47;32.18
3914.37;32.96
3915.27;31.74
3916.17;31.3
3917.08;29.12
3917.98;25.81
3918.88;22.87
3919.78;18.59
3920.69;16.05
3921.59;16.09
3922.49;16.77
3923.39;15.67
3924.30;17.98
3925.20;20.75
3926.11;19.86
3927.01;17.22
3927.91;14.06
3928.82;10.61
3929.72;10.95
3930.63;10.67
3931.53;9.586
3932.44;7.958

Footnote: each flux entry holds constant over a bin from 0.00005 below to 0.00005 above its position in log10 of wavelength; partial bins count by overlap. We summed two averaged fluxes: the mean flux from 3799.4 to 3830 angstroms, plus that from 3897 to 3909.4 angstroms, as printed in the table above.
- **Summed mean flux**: 40.1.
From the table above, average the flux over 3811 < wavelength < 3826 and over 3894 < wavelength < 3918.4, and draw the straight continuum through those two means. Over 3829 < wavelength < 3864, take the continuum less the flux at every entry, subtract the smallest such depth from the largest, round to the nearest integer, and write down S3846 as 16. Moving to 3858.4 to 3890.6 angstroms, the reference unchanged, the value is 16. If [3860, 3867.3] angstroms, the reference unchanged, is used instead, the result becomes 13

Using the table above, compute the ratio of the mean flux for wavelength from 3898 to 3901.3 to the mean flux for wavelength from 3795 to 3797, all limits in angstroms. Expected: 1.2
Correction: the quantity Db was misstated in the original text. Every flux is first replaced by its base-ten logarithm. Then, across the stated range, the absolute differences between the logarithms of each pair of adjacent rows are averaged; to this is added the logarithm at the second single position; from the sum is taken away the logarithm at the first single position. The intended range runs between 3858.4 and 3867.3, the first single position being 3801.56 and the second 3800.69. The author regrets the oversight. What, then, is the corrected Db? -0.11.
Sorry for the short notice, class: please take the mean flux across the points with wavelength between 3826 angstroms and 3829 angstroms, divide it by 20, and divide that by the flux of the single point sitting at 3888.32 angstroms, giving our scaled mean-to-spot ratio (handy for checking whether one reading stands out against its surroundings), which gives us 0.038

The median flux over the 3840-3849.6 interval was 16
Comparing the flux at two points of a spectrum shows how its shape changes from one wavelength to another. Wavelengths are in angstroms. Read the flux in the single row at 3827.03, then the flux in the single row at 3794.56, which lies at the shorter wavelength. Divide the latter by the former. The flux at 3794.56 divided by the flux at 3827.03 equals 1.8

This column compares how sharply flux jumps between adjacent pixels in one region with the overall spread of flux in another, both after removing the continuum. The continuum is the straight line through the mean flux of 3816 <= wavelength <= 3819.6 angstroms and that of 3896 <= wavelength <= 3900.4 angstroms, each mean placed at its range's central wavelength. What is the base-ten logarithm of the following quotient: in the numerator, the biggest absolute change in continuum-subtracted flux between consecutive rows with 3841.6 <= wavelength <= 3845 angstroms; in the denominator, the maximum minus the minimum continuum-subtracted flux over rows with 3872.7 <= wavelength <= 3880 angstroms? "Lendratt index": 0.1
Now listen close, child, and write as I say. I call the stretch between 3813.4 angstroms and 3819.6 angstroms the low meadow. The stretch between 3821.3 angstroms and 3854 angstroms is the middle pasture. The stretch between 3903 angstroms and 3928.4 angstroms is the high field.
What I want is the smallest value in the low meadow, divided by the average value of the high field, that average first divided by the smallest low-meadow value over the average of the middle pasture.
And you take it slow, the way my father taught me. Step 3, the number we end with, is 0.373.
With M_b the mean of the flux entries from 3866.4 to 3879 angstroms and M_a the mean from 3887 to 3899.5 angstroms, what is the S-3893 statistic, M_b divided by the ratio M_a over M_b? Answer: 13.4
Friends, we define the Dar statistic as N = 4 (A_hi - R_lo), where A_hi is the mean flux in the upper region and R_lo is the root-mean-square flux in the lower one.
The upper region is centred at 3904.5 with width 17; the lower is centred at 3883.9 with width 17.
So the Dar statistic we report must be 20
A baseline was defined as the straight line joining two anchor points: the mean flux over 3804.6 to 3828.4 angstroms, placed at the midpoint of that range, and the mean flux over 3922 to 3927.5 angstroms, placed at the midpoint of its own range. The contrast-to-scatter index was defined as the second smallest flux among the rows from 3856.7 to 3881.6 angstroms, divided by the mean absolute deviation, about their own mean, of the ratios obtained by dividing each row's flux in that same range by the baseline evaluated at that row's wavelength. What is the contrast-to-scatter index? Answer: 53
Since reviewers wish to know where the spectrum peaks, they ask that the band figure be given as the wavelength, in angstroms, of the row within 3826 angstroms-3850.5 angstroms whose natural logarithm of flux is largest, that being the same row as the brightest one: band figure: 3848.24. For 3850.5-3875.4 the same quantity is 3852.67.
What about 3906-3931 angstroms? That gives 3909.87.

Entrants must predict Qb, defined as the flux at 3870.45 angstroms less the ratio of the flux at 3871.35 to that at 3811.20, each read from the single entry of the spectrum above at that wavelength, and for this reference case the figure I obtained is 16.7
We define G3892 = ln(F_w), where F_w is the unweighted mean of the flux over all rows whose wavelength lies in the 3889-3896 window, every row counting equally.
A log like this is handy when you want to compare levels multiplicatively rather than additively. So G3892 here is 3.2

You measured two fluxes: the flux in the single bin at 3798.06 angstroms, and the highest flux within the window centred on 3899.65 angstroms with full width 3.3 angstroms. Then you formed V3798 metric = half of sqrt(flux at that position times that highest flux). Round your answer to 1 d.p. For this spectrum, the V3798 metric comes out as 11.3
